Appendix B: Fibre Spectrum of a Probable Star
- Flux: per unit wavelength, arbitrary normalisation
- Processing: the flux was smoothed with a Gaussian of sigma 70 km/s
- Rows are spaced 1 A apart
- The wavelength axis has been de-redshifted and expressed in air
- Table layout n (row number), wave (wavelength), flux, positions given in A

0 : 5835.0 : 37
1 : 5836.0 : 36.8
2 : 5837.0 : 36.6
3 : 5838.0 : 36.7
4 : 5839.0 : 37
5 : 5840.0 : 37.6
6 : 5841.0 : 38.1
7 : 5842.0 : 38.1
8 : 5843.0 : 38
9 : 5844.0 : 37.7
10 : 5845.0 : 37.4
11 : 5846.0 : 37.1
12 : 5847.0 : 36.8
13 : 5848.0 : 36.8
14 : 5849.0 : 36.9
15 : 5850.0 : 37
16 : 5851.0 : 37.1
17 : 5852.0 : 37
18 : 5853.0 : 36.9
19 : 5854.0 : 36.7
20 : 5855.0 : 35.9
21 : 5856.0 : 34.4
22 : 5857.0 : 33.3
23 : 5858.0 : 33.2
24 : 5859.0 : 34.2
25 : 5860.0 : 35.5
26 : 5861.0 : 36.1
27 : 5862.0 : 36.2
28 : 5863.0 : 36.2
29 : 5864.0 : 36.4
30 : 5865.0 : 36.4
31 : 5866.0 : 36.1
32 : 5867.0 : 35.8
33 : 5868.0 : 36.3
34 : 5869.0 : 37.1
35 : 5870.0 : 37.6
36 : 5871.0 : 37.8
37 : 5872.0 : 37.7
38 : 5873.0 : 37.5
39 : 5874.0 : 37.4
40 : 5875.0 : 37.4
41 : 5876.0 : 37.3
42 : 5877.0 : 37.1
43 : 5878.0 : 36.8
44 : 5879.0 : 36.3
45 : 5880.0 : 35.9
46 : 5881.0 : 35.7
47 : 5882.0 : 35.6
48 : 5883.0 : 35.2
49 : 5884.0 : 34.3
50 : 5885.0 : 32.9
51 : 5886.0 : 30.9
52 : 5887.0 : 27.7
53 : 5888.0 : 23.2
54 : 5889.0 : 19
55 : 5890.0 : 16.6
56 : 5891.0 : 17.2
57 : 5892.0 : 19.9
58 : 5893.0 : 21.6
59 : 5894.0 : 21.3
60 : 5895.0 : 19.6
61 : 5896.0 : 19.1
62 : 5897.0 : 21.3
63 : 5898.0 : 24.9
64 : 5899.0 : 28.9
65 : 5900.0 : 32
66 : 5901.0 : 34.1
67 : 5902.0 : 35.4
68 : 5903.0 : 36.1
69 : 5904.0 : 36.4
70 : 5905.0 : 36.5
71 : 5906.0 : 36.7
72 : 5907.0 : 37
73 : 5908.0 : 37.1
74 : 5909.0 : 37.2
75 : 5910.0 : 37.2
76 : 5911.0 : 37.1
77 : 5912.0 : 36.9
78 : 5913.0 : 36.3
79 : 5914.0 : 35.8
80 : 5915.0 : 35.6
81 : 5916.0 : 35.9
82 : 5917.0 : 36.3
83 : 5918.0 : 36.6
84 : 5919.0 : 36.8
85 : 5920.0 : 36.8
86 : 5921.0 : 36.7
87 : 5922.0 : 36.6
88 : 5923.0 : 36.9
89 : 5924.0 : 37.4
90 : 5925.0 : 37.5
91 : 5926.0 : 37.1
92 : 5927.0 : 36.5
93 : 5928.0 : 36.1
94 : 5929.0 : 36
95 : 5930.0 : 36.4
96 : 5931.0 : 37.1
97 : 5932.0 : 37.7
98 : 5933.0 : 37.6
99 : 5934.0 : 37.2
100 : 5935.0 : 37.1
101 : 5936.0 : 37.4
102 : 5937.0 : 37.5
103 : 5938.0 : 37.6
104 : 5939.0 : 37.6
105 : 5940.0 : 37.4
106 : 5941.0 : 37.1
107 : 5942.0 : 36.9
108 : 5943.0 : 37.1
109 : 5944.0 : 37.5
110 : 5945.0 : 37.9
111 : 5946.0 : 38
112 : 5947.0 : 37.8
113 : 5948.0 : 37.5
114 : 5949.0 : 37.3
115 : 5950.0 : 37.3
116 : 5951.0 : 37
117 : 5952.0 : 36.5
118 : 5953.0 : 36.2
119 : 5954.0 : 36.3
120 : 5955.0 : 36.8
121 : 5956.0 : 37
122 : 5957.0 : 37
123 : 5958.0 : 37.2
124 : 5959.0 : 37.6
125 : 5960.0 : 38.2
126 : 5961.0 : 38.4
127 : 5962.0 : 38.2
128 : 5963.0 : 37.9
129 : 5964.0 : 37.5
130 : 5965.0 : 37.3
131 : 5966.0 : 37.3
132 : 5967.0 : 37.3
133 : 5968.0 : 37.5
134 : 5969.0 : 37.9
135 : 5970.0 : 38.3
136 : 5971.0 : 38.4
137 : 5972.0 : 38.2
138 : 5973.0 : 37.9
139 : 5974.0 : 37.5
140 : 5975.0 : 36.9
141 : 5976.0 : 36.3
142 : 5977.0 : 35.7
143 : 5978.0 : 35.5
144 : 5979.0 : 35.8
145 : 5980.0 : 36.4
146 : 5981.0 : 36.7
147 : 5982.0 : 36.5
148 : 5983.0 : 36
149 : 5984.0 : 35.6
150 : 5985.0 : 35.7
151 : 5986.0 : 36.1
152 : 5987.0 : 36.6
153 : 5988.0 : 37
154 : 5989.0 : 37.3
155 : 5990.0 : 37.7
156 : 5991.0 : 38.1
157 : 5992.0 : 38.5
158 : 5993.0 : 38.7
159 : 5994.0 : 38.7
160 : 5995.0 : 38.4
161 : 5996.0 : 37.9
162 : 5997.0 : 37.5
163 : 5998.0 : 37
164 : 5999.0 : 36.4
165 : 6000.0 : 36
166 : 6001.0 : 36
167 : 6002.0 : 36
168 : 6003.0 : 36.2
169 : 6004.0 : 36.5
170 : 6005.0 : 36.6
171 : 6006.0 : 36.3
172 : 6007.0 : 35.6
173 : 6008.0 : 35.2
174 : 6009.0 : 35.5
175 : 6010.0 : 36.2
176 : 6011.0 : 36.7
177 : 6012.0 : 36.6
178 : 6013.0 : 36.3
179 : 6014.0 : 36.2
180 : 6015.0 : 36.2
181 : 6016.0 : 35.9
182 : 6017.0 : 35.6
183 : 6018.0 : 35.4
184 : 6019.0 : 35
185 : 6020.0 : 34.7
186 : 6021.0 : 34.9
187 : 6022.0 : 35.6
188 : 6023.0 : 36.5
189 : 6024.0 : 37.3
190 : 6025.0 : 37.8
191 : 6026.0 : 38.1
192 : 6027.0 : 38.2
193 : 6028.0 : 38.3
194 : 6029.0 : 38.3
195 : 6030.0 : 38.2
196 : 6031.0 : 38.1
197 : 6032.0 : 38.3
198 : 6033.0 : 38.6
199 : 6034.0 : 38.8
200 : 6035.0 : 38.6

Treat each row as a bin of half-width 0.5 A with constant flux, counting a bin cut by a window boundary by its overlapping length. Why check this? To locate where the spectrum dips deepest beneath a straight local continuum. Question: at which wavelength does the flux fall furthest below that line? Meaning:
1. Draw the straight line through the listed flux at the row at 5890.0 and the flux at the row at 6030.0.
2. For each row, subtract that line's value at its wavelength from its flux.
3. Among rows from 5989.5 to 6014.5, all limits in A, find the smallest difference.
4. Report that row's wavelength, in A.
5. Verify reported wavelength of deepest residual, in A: 6008.0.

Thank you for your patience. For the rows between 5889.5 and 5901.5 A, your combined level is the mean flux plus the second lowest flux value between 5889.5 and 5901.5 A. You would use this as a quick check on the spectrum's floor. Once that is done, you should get 40.2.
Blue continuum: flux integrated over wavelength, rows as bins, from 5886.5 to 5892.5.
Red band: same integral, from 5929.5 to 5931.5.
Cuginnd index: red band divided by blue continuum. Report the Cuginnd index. 0.6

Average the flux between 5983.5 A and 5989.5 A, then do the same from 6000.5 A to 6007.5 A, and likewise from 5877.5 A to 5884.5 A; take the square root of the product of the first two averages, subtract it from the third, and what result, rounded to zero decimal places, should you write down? -1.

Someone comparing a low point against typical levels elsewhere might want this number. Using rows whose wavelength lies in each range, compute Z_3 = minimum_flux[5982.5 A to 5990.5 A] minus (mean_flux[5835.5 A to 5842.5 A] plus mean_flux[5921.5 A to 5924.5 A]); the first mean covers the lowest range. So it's -39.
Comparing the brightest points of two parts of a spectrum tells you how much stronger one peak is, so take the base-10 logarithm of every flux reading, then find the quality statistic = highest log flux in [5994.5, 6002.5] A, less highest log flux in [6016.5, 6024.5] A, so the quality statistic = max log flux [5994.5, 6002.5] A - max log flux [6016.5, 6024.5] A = 0.013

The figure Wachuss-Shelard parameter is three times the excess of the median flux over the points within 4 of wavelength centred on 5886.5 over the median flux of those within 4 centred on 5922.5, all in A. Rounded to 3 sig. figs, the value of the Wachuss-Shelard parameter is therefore -22.5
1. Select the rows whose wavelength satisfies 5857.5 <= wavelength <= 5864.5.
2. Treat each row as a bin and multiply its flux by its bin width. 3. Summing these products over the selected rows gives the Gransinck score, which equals 248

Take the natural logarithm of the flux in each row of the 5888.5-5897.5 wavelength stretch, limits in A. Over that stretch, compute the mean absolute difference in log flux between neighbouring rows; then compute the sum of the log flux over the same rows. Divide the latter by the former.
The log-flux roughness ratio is 339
